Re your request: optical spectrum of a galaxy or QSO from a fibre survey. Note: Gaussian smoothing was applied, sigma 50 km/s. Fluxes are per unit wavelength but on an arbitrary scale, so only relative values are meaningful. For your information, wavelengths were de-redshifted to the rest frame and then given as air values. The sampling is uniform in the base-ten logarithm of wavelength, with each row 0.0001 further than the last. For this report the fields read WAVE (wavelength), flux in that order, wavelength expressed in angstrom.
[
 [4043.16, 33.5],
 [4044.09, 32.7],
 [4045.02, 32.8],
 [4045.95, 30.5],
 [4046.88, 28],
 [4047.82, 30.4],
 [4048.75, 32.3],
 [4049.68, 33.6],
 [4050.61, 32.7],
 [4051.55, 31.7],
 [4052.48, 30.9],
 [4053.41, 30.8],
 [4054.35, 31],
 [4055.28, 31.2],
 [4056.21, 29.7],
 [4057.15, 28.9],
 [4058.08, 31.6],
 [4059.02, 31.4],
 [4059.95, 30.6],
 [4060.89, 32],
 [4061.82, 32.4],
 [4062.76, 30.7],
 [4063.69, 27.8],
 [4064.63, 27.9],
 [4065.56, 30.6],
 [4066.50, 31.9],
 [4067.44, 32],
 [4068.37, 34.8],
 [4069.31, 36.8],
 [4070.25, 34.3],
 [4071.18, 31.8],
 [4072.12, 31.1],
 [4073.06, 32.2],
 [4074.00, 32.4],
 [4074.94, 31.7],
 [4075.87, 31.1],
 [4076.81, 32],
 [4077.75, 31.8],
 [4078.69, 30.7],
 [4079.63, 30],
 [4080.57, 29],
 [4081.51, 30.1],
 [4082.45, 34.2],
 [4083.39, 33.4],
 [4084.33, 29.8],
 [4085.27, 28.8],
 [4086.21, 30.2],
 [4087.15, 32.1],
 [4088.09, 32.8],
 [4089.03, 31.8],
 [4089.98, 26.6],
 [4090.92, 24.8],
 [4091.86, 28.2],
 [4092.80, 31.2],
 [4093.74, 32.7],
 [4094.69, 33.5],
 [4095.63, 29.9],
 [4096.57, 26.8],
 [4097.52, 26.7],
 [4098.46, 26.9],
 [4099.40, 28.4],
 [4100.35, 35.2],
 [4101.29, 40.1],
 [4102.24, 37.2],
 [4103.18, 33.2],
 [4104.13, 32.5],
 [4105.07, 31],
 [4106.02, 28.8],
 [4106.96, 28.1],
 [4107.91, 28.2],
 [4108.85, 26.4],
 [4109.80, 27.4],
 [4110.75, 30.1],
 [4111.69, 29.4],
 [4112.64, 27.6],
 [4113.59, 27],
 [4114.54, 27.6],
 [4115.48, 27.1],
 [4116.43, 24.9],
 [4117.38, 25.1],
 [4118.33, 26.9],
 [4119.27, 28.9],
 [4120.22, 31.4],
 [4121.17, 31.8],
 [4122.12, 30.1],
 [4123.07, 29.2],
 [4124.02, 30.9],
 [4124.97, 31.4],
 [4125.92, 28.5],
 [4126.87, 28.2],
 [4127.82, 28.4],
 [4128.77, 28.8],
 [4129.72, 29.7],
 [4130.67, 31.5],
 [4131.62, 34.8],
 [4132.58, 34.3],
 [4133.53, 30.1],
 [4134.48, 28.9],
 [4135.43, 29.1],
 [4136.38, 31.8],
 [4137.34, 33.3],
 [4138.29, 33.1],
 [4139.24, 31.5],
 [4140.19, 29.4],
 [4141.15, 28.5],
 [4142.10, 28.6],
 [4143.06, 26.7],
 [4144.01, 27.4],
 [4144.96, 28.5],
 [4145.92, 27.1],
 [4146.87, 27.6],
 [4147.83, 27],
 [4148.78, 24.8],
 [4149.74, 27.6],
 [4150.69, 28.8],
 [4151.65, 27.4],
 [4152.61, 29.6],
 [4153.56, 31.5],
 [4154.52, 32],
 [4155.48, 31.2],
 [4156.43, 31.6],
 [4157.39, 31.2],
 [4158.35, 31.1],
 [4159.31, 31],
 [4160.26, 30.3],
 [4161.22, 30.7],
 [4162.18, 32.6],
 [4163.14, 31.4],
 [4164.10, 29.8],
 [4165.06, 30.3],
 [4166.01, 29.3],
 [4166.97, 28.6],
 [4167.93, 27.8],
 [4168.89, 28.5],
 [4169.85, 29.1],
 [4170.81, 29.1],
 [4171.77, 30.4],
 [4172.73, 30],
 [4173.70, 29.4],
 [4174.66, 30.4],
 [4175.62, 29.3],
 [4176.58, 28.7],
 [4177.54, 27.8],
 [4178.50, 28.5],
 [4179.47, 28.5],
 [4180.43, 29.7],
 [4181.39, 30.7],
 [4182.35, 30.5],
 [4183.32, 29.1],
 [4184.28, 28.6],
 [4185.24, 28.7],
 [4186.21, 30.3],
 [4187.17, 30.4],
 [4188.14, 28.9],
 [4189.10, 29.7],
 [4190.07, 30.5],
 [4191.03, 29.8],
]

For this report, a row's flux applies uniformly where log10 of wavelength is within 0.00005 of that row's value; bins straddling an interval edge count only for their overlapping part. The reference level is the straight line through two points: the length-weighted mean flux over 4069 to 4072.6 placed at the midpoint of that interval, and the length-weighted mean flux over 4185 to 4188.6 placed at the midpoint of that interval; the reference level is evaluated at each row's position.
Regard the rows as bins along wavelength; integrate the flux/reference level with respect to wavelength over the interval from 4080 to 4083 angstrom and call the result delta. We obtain 2.83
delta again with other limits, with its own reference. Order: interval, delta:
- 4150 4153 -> 2.78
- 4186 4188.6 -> 2.62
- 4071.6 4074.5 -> 2.77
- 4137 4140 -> 3.12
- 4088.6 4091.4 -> 2.36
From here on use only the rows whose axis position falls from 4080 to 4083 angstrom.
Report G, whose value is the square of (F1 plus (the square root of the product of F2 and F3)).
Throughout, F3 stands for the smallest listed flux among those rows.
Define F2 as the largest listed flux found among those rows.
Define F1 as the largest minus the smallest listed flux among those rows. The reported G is 1346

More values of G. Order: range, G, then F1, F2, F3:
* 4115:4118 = 794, 2.2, 27.1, 24.9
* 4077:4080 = 1068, 1.8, 31.8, 30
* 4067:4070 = 1530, 4.8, 36.8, 32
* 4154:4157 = 1050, 0.8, 32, 31.2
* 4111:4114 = 935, 2.4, 29.4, 27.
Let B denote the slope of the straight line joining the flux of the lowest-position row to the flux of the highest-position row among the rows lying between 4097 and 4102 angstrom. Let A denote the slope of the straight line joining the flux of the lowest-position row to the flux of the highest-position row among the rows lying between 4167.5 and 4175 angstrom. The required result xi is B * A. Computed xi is 1.4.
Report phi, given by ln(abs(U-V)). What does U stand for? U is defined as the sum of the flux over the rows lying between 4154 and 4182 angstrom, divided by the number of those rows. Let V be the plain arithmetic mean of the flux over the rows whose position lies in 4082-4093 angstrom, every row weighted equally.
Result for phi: -1.02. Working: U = 30.0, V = 30.3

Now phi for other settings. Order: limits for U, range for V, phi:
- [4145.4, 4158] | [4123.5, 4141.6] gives 0.48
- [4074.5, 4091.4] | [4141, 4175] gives 0.22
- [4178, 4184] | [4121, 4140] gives 0.24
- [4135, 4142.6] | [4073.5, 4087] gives -0.86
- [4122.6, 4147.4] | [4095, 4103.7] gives 0.53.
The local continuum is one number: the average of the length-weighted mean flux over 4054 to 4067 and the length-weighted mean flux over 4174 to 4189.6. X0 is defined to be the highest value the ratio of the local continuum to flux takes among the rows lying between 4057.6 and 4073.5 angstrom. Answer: 1.08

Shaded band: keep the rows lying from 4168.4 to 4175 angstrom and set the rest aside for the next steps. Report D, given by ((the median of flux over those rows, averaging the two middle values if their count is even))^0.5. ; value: 5.42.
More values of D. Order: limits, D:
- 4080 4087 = 5.49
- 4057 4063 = 5.60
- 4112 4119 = 5.20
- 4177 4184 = 5.39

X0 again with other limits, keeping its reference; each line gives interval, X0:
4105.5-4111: 1.13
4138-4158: 1.21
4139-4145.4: 1.12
